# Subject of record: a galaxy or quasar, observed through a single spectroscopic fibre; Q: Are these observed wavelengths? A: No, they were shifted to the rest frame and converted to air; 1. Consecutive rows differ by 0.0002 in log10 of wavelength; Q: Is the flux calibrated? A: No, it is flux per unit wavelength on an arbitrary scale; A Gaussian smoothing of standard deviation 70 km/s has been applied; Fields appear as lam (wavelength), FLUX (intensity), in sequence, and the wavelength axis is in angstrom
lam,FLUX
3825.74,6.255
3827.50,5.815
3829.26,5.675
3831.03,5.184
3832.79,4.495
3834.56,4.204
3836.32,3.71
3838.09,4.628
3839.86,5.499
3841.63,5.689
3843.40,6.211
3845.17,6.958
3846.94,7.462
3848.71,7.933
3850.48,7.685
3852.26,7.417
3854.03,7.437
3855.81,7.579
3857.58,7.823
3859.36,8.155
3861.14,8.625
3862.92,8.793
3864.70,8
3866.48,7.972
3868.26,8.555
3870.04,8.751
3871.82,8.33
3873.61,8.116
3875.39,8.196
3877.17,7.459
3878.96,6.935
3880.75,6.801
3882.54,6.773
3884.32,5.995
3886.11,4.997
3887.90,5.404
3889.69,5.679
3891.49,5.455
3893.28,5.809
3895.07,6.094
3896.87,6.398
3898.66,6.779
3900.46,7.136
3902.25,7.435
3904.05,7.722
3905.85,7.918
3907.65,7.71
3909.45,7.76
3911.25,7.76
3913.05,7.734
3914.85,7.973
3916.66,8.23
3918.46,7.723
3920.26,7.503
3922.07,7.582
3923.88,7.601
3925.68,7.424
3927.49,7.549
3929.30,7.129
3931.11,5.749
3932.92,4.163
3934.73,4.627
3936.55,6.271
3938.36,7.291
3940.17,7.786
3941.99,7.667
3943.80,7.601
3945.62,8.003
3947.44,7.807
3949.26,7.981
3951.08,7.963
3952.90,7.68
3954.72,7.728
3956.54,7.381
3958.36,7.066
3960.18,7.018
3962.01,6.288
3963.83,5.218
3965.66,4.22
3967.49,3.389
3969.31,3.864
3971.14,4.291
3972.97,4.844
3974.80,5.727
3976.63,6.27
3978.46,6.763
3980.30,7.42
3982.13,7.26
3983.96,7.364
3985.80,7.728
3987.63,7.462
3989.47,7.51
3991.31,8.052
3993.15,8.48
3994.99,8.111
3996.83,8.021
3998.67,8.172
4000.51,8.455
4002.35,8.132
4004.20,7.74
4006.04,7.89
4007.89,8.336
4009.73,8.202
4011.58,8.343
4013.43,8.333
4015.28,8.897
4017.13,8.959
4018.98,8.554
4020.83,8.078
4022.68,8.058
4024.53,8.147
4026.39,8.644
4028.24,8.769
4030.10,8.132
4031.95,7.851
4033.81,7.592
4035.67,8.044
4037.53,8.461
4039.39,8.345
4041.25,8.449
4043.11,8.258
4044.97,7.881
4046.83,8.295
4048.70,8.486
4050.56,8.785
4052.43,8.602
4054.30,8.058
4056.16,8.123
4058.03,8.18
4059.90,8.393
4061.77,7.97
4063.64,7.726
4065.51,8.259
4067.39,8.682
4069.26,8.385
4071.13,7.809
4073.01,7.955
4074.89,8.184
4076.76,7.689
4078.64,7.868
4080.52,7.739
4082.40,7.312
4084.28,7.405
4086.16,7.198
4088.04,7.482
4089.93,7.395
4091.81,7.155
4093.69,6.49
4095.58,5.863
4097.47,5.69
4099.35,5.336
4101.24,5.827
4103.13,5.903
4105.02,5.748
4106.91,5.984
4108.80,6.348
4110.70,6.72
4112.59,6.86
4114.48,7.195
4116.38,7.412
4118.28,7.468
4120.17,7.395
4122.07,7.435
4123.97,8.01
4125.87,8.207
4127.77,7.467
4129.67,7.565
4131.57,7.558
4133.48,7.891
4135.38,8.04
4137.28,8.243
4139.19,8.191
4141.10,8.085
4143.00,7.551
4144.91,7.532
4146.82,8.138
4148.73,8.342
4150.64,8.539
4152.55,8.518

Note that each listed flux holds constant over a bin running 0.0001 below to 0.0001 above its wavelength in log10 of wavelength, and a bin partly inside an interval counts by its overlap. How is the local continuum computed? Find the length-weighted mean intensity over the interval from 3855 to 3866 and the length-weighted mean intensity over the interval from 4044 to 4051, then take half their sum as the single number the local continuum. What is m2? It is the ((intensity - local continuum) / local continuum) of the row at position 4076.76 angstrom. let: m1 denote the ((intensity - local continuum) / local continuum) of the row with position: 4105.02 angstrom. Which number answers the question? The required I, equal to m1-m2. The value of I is -0.24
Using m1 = -0.30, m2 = -0.07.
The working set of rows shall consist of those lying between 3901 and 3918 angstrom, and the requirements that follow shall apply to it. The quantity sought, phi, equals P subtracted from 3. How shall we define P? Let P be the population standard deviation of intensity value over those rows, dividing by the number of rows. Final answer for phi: 2.79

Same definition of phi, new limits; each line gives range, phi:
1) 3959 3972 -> 1.76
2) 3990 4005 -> 2.78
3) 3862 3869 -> 2.65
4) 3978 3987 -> 2.69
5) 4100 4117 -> 2.41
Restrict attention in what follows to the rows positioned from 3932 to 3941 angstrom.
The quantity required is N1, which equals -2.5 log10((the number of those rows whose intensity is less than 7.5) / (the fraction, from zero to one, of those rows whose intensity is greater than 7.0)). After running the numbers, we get -2.5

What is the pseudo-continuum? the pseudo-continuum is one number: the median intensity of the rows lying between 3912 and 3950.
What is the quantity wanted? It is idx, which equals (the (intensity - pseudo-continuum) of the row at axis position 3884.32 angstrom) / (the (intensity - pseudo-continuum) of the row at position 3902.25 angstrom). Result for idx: 10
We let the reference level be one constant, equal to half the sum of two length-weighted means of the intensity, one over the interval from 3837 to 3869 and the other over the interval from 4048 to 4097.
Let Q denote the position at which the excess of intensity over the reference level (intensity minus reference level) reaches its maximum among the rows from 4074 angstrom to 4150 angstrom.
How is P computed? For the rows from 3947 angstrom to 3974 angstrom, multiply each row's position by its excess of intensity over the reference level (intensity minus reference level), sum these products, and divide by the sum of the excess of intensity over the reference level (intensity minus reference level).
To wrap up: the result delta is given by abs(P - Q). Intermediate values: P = 3968.7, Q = 4148.73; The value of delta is 180.0 angstrom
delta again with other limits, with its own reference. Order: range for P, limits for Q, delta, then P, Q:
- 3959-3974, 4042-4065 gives 82.7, 3967.9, 4050.56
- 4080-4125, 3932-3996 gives 108.3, 4101.4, 3993.15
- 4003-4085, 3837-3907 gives 175.7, 4038.6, 3862.92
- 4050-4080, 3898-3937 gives 145.5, 4062.1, 3916.66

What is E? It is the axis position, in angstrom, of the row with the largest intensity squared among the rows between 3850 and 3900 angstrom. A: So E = 3862.92 angstrom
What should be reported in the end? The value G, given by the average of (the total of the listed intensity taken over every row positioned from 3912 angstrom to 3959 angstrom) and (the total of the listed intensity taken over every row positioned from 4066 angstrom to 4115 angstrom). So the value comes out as 186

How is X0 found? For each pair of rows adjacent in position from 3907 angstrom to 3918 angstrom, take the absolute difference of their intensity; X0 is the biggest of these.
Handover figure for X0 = 0.3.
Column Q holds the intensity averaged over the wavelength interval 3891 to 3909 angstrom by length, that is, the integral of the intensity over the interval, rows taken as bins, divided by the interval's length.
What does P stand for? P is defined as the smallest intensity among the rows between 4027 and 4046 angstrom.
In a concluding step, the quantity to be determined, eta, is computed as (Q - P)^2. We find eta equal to 0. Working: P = 7.592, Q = 6.90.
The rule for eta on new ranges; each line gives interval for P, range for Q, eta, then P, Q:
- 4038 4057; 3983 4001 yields 0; 7.881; 7.92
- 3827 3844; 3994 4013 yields 20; 3.71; 8.15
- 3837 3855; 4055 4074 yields 12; 4.628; 8.15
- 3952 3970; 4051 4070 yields 24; 3.389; 8.25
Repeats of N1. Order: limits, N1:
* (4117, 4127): -1.2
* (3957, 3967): -2.7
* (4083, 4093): -1.7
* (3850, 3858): -0.8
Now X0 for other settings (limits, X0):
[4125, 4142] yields 0.7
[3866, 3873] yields 0.6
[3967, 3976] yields 0.9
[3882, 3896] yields 1.0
